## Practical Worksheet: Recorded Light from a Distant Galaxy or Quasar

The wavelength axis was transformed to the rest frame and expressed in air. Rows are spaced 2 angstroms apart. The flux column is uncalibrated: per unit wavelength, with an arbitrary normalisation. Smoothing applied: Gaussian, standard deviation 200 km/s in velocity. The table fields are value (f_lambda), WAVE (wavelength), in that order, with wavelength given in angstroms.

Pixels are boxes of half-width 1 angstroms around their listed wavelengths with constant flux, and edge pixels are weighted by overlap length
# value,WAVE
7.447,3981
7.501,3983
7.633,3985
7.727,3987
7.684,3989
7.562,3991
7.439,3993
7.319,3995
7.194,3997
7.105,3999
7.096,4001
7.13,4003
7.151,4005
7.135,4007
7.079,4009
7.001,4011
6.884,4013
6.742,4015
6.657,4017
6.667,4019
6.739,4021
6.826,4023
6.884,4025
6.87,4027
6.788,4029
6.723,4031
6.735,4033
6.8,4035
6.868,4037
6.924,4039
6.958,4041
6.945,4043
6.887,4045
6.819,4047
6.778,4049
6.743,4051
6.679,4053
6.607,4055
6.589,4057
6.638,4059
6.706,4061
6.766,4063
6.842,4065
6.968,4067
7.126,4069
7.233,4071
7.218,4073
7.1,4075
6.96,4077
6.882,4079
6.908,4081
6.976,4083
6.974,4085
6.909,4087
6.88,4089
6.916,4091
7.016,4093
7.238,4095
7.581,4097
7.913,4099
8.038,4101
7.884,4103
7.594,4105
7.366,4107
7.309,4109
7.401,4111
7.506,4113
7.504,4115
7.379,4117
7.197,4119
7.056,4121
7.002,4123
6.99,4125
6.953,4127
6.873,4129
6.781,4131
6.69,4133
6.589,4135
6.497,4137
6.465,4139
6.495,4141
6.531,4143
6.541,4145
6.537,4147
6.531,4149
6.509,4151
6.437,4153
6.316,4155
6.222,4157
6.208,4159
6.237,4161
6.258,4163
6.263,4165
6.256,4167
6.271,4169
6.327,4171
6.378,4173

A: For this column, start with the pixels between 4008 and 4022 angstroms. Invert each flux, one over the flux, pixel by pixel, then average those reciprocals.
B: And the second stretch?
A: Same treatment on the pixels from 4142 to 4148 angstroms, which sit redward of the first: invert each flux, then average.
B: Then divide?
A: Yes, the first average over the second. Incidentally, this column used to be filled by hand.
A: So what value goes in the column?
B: 0.96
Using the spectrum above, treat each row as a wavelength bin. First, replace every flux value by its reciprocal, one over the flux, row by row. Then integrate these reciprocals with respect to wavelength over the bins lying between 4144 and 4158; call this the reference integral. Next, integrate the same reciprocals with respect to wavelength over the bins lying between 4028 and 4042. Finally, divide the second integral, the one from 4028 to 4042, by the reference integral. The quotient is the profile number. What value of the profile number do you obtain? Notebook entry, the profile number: 0.94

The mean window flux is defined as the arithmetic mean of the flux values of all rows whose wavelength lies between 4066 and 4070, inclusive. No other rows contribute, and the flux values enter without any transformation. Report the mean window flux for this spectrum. 7.05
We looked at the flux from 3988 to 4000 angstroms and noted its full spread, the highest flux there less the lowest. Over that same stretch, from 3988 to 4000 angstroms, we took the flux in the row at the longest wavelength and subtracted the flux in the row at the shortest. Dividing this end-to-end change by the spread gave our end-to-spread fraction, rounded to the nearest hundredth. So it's -1.00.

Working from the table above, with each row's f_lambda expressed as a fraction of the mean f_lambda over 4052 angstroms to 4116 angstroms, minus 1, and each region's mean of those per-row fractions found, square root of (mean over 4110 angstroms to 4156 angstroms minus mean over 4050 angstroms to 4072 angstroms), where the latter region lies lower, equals 0.033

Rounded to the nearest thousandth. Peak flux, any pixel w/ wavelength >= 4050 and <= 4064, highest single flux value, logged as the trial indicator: 6.766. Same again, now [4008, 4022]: 7.079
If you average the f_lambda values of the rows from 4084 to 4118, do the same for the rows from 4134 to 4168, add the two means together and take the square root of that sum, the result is 3.71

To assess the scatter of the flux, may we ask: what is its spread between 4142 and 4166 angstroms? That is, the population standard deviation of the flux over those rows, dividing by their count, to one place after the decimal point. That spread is 0.1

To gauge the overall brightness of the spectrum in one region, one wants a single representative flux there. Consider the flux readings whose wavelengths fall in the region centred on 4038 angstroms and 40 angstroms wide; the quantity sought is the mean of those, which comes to 6.79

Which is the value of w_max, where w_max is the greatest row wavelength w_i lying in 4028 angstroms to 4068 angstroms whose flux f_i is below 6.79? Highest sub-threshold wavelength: 4063 angstroms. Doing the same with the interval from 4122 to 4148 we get 4147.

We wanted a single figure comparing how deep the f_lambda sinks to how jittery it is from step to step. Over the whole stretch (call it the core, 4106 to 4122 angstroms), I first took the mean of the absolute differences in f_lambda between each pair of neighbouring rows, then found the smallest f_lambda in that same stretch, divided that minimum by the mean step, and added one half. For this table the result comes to 71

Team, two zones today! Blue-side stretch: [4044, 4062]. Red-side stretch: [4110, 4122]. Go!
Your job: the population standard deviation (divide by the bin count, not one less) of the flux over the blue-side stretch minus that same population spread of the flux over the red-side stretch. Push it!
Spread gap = -0.07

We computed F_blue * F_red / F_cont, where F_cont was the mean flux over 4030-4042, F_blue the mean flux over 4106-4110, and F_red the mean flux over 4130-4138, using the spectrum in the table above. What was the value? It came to 7.13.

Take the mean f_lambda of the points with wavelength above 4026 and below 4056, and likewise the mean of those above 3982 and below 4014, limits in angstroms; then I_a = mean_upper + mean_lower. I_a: 14.10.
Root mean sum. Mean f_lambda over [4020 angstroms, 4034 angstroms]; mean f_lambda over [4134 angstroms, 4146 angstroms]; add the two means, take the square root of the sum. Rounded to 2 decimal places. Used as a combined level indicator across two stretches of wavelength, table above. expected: 3.65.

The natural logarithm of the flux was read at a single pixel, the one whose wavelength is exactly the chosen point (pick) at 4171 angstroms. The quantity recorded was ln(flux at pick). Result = 1.84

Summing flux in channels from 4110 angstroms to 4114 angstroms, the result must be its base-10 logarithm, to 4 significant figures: 1.173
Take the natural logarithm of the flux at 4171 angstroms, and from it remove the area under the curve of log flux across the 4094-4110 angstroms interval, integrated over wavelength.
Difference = -30.6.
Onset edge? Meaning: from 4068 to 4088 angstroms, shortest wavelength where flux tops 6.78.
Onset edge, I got 4069 angstroms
